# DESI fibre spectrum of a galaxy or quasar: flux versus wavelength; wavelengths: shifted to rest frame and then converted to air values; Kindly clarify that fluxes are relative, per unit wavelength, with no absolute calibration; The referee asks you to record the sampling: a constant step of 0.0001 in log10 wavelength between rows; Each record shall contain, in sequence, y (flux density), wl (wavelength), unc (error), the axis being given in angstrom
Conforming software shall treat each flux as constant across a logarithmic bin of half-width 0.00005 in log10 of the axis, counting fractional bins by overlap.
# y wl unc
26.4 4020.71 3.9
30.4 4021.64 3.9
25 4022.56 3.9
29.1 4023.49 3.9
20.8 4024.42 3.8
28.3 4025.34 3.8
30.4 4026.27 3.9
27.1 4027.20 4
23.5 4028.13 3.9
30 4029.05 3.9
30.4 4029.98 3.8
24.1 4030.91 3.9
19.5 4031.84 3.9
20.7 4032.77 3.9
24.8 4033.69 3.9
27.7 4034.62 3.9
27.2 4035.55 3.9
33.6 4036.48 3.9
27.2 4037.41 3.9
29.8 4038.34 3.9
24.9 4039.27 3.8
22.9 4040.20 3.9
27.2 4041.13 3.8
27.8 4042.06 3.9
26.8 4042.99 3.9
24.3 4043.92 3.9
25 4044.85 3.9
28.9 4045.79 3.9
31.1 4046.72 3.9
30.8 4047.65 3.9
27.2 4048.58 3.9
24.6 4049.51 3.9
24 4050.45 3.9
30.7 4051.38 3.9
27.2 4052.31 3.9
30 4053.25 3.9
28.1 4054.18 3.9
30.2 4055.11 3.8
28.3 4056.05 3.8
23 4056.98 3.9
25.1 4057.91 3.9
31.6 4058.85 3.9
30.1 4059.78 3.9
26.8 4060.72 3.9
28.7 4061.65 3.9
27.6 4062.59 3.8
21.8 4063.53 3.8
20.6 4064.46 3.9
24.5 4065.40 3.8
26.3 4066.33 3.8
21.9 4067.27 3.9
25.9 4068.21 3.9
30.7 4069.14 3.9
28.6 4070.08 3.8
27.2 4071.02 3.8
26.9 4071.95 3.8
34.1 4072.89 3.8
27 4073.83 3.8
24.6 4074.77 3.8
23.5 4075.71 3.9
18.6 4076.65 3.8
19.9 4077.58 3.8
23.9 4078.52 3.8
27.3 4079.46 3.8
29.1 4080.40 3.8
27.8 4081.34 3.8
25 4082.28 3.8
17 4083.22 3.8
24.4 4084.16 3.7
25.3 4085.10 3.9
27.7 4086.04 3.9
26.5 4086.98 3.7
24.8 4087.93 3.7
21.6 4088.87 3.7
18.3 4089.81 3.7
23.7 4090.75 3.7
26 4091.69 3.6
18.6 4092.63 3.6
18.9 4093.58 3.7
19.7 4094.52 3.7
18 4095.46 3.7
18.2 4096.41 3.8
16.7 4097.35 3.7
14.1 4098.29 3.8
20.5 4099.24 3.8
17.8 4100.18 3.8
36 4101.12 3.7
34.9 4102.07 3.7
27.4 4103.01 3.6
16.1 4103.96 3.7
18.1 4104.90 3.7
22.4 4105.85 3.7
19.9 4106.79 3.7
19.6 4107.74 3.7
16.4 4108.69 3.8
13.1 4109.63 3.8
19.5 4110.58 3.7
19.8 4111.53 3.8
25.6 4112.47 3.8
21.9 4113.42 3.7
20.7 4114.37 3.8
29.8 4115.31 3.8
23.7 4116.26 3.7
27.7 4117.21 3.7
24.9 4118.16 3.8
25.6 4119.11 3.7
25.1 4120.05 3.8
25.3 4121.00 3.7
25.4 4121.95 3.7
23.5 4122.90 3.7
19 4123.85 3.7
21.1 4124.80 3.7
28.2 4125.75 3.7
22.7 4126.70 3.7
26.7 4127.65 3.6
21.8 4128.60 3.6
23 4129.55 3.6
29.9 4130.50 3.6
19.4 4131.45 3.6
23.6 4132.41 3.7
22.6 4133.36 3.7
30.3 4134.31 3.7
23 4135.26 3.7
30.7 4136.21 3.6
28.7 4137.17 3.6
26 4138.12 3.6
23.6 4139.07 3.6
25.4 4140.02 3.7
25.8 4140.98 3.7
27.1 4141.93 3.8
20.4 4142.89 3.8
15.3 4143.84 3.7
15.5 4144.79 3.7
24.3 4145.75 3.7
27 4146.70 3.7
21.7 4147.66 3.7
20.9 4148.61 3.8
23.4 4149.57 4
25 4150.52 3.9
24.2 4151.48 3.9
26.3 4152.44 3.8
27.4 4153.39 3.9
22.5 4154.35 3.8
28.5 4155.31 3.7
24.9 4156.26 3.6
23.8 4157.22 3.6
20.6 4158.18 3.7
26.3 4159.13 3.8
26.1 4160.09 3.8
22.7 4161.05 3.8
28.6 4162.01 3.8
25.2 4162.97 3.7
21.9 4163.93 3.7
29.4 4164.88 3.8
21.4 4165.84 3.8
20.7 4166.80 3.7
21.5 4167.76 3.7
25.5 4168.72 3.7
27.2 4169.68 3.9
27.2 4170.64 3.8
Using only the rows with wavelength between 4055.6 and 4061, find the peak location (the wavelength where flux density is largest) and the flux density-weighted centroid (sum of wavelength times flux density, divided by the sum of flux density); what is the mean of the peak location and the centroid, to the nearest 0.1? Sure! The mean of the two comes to 4058.6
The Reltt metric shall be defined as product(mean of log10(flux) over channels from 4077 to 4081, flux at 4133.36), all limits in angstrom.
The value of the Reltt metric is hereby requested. 32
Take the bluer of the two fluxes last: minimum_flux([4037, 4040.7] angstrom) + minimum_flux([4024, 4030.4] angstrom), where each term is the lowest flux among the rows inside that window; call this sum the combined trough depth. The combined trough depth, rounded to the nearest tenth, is 43.7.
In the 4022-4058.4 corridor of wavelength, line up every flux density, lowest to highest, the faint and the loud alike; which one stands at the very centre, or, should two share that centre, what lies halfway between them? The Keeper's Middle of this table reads 27.2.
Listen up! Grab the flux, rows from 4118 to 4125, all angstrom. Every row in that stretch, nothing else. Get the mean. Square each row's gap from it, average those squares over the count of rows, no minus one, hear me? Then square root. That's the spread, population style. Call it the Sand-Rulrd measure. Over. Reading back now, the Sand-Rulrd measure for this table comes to 2.27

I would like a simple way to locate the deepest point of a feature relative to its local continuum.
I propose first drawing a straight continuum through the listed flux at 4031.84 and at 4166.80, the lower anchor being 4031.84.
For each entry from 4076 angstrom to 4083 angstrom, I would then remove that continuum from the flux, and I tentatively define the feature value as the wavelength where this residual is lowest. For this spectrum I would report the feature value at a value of 4076.65 angstrom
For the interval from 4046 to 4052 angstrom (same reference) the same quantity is 4050.45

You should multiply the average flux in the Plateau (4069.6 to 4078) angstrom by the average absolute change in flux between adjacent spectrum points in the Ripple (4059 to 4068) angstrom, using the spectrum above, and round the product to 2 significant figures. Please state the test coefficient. 75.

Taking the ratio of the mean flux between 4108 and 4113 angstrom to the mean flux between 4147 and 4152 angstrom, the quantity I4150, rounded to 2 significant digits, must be 0.82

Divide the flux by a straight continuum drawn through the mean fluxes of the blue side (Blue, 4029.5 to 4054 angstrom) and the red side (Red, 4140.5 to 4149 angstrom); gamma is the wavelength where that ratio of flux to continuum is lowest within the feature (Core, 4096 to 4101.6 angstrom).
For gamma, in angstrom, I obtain 4098.29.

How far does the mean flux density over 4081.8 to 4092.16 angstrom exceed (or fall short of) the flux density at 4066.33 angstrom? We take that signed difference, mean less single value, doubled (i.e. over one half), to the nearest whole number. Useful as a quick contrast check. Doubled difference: -5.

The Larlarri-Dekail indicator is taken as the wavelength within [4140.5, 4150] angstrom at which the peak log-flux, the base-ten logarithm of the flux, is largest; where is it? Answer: 4141.93 angstrom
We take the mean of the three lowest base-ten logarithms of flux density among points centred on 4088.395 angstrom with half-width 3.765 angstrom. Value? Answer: 1.32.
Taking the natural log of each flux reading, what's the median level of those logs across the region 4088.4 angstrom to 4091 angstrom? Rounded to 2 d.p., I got 3.07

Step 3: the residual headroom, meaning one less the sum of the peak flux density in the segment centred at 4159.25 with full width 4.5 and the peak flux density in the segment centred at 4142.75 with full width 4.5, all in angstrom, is -52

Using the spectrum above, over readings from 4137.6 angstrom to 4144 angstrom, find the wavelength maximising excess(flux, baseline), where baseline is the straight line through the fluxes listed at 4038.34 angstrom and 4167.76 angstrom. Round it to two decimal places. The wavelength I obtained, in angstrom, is 4141.93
